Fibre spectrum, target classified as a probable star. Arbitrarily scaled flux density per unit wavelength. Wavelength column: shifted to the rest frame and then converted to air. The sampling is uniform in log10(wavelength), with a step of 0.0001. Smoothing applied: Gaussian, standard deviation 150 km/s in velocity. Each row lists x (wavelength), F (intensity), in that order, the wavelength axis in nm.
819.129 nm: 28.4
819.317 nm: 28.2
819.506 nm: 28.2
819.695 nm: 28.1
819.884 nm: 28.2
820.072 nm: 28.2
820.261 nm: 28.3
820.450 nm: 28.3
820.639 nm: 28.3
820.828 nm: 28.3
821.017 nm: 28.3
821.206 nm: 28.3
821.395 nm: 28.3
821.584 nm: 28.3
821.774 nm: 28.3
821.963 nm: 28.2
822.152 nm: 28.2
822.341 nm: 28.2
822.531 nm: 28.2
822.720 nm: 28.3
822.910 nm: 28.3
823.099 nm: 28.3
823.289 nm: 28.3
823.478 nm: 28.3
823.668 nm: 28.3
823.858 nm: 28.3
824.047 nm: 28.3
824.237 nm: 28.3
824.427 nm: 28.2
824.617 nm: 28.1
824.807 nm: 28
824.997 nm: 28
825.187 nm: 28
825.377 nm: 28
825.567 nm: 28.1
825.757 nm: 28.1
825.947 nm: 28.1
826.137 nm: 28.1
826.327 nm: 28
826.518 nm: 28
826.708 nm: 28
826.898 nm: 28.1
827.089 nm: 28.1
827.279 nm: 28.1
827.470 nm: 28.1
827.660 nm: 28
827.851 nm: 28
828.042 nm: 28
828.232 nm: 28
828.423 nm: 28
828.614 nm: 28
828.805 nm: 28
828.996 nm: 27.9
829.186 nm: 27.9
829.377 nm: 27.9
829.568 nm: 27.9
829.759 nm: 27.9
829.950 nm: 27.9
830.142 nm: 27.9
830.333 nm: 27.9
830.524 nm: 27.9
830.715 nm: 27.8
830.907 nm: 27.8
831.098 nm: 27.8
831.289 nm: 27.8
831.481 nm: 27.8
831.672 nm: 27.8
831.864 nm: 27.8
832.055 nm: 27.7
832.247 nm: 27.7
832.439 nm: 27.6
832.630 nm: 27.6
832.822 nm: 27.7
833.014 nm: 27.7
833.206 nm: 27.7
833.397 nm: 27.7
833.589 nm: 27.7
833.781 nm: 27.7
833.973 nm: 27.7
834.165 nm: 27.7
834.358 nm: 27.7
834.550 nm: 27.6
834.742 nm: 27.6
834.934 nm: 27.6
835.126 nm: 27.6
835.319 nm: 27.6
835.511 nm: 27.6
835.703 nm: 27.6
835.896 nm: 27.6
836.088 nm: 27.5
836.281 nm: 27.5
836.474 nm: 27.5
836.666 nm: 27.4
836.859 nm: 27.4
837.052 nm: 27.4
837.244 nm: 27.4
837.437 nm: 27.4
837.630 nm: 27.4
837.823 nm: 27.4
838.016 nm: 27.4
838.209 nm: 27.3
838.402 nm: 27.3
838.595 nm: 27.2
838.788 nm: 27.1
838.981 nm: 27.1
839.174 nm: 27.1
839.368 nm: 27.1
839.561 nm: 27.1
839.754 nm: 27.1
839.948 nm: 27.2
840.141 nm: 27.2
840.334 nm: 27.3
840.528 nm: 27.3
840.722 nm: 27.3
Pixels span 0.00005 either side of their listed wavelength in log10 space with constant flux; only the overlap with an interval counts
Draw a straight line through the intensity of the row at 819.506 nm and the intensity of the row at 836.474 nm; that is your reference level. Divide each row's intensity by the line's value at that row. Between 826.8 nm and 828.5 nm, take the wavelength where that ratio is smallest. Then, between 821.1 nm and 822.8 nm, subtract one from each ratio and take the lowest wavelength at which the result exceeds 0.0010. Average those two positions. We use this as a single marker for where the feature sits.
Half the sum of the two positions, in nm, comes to 824.43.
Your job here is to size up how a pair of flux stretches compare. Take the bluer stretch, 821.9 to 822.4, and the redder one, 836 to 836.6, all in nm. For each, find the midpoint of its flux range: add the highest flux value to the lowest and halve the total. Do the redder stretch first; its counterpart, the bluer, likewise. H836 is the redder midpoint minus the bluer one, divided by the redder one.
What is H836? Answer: -0.025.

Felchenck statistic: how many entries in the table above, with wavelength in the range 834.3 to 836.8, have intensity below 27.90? 13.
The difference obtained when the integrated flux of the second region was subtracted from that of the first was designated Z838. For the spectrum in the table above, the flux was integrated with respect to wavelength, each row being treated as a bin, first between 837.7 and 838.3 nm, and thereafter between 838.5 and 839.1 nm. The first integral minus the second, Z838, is 0.12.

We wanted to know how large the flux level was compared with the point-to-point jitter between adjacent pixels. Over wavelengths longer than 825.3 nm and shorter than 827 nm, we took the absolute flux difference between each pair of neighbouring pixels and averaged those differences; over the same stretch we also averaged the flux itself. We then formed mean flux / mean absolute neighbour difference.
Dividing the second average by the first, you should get 748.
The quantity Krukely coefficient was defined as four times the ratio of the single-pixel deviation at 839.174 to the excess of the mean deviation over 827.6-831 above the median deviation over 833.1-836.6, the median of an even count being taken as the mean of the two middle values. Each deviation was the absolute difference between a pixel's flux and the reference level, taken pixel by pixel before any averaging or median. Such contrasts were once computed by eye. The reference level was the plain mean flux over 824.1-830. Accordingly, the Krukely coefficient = -11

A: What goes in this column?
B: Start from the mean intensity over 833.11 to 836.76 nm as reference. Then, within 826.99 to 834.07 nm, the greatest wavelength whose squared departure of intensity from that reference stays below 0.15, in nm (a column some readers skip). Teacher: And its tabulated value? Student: 833.973 nm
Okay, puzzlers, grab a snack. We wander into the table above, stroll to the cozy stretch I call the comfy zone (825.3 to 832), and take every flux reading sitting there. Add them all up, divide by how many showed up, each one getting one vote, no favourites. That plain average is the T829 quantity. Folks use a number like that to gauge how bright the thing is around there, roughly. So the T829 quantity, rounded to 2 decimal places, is 27.96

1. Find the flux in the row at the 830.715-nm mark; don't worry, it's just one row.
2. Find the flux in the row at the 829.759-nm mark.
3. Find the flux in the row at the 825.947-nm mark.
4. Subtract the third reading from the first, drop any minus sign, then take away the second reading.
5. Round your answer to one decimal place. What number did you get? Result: -27.6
